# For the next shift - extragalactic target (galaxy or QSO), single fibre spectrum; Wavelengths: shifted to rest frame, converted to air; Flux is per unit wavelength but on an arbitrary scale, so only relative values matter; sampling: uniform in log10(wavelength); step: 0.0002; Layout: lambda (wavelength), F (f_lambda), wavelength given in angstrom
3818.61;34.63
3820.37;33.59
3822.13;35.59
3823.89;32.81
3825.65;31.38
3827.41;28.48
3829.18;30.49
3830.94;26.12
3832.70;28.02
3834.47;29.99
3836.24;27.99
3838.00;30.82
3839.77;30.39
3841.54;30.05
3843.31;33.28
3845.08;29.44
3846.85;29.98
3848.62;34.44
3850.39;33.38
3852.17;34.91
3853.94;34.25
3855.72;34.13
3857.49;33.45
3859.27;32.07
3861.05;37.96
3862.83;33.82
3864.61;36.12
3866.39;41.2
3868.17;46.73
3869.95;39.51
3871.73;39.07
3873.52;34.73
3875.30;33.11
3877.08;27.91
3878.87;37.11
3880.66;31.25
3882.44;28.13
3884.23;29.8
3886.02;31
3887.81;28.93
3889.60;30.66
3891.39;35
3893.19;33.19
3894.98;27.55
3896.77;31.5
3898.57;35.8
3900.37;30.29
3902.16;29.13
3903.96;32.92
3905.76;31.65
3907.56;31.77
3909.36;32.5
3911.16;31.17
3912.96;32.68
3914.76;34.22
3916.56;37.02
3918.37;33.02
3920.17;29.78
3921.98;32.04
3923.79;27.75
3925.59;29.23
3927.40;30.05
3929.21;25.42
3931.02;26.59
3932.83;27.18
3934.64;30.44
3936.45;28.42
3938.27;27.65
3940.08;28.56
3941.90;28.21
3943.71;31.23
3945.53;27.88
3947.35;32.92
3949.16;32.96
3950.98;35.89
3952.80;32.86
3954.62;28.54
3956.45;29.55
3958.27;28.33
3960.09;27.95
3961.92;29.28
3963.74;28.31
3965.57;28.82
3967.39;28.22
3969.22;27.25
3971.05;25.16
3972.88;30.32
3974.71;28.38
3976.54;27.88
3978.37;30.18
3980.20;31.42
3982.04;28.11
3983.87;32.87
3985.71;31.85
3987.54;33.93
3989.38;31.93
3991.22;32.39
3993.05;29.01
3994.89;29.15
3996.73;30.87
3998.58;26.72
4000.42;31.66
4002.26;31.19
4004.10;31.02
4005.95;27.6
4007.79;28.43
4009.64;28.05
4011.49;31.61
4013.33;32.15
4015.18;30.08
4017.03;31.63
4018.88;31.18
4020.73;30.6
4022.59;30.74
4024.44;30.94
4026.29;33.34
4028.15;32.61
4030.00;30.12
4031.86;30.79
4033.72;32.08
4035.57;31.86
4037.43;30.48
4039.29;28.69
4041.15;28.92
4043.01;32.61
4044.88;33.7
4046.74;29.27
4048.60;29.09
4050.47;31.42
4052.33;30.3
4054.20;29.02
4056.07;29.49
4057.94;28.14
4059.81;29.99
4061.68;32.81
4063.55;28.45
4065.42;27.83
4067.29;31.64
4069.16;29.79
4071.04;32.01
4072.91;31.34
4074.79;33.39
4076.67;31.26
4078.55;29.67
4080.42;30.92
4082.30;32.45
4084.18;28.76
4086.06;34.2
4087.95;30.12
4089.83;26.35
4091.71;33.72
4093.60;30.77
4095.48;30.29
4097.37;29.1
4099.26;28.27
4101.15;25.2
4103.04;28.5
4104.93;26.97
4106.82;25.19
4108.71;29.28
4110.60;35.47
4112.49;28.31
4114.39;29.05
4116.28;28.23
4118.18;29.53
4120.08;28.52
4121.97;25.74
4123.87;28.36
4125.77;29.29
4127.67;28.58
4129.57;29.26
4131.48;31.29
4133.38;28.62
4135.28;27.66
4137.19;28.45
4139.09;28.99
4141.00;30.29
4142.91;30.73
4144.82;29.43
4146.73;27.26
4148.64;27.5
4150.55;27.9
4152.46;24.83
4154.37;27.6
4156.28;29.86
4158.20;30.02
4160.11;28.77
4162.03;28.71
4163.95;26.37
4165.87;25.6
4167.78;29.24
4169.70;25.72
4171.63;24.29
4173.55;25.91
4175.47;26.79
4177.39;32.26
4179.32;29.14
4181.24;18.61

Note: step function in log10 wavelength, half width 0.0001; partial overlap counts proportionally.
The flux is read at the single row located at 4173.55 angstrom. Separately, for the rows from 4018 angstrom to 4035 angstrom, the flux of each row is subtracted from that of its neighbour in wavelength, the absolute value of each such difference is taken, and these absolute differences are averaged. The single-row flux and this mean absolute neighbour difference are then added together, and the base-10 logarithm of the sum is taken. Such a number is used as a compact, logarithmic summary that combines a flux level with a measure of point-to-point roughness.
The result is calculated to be 1.43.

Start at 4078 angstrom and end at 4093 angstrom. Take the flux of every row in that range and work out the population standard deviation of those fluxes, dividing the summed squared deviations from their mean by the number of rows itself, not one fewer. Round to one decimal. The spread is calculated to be 2.5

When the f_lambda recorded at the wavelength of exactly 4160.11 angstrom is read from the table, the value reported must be 28.77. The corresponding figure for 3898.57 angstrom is 35.8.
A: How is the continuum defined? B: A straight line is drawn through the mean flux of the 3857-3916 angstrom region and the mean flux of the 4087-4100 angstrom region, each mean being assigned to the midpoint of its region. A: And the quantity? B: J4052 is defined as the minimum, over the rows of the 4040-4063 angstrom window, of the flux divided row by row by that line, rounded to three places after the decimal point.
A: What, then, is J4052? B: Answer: 0.925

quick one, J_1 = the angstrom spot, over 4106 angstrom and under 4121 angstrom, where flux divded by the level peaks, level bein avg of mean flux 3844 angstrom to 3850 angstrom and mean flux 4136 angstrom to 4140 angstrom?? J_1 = 4110.60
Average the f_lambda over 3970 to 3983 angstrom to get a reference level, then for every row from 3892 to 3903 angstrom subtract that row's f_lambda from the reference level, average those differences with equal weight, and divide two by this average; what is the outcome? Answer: -0.8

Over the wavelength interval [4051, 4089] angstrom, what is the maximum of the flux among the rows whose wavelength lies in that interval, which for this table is 34.2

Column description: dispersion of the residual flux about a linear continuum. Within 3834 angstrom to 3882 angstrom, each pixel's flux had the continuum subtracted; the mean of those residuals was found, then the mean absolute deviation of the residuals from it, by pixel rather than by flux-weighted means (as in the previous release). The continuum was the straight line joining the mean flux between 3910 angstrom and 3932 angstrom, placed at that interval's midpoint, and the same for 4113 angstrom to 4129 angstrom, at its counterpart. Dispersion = 3.2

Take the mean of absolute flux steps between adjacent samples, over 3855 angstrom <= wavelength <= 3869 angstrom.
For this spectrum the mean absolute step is 3.6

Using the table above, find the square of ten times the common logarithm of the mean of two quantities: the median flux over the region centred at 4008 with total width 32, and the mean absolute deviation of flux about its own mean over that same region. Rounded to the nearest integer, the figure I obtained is 145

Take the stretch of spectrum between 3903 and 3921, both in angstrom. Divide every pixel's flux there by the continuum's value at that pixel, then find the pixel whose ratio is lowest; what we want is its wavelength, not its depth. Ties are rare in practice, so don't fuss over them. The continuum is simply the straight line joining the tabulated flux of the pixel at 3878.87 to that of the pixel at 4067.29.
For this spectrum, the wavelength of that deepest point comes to 3920.17 angstrom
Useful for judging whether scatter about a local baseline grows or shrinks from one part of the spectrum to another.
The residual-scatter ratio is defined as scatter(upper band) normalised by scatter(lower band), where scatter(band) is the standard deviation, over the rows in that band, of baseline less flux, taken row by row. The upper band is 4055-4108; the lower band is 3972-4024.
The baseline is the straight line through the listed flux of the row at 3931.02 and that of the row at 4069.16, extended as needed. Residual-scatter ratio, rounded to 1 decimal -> 1.4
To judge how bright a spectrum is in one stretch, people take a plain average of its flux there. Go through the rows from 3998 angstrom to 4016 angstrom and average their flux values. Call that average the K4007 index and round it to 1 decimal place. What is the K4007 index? 29.9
